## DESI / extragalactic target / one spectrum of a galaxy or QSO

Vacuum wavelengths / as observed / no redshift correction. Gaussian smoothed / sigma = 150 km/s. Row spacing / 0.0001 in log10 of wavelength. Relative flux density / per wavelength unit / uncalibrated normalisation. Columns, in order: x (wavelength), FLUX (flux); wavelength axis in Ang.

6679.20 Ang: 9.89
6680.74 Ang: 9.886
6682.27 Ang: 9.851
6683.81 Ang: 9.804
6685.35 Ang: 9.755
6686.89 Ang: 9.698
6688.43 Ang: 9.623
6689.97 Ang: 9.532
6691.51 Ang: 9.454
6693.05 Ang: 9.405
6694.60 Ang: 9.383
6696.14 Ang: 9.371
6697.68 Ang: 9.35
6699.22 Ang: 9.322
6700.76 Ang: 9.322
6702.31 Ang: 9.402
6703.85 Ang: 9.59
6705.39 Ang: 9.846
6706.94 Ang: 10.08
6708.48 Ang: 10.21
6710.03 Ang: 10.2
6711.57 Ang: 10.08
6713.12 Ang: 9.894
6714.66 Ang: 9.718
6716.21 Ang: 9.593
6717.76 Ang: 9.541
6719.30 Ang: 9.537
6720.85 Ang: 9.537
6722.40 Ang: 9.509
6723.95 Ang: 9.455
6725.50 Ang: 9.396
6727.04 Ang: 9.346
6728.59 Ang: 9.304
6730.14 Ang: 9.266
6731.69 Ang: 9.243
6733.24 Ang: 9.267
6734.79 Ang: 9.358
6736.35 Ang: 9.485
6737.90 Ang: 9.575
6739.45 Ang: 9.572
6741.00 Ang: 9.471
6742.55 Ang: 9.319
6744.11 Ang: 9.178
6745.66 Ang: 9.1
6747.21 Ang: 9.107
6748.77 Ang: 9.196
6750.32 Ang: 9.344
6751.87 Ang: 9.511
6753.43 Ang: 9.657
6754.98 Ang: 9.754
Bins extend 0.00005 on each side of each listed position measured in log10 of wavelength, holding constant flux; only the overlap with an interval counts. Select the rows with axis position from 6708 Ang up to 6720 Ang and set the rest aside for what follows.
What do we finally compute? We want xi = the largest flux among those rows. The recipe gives 10.21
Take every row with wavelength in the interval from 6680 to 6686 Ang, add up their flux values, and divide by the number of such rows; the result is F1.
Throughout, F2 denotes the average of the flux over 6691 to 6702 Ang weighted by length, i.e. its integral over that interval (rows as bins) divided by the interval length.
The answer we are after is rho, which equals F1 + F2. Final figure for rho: 19.19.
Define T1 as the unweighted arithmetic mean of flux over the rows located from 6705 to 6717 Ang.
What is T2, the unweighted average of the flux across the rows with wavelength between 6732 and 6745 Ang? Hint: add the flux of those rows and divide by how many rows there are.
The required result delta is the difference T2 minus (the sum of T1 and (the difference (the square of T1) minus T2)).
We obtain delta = -90.2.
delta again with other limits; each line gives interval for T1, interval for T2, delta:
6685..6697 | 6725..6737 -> -81.6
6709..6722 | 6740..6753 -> -86.5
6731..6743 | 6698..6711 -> -78.5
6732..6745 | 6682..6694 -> -78.5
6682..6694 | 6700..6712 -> -82.9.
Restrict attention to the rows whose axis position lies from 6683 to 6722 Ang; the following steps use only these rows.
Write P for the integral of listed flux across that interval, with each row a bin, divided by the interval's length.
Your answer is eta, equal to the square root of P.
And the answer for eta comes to 3.11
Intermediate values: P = 9.65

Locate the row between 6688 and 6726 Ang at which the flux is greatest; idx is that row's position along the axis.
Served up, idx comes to 6708.48 Ang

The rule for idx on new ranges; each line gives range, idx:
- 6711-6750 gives 6711.57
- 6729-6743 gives 6737.90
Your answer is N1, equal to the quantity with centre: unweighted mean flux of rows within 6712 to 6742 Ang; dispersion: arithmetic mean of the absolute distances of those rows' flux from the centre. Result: 0.125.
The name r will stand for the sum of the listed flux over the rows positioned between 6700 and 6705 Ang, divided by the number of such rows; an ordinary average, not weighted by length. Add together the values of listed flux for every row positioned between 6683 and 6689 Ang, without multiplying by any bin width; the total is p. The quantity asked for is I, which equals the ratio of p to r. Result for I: 4.1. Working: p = 39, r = 9.44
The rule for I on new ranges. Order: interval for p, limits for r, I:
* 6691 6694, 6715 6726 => 2.0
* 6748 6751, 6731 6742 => 2.0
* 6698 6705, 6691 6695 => 4.0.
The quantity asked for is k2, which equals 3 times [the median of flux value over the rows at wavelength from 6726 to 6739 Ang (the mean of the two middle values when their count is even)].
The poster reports 28.0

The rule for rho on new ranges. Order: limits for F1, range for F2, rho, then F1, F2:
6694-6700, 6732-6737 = 18.70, 9.36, 9.34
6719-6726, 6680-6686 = 19.32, 9.49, 9.84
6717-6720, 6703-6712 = 19.54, 9.54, 10.00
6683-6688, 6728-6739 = 19.11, 9.75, 9.36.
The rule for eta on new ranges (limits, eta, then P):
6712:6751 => 3.07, 9.42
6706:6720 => 3.14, 9.87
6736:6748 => 3.06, 9.35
